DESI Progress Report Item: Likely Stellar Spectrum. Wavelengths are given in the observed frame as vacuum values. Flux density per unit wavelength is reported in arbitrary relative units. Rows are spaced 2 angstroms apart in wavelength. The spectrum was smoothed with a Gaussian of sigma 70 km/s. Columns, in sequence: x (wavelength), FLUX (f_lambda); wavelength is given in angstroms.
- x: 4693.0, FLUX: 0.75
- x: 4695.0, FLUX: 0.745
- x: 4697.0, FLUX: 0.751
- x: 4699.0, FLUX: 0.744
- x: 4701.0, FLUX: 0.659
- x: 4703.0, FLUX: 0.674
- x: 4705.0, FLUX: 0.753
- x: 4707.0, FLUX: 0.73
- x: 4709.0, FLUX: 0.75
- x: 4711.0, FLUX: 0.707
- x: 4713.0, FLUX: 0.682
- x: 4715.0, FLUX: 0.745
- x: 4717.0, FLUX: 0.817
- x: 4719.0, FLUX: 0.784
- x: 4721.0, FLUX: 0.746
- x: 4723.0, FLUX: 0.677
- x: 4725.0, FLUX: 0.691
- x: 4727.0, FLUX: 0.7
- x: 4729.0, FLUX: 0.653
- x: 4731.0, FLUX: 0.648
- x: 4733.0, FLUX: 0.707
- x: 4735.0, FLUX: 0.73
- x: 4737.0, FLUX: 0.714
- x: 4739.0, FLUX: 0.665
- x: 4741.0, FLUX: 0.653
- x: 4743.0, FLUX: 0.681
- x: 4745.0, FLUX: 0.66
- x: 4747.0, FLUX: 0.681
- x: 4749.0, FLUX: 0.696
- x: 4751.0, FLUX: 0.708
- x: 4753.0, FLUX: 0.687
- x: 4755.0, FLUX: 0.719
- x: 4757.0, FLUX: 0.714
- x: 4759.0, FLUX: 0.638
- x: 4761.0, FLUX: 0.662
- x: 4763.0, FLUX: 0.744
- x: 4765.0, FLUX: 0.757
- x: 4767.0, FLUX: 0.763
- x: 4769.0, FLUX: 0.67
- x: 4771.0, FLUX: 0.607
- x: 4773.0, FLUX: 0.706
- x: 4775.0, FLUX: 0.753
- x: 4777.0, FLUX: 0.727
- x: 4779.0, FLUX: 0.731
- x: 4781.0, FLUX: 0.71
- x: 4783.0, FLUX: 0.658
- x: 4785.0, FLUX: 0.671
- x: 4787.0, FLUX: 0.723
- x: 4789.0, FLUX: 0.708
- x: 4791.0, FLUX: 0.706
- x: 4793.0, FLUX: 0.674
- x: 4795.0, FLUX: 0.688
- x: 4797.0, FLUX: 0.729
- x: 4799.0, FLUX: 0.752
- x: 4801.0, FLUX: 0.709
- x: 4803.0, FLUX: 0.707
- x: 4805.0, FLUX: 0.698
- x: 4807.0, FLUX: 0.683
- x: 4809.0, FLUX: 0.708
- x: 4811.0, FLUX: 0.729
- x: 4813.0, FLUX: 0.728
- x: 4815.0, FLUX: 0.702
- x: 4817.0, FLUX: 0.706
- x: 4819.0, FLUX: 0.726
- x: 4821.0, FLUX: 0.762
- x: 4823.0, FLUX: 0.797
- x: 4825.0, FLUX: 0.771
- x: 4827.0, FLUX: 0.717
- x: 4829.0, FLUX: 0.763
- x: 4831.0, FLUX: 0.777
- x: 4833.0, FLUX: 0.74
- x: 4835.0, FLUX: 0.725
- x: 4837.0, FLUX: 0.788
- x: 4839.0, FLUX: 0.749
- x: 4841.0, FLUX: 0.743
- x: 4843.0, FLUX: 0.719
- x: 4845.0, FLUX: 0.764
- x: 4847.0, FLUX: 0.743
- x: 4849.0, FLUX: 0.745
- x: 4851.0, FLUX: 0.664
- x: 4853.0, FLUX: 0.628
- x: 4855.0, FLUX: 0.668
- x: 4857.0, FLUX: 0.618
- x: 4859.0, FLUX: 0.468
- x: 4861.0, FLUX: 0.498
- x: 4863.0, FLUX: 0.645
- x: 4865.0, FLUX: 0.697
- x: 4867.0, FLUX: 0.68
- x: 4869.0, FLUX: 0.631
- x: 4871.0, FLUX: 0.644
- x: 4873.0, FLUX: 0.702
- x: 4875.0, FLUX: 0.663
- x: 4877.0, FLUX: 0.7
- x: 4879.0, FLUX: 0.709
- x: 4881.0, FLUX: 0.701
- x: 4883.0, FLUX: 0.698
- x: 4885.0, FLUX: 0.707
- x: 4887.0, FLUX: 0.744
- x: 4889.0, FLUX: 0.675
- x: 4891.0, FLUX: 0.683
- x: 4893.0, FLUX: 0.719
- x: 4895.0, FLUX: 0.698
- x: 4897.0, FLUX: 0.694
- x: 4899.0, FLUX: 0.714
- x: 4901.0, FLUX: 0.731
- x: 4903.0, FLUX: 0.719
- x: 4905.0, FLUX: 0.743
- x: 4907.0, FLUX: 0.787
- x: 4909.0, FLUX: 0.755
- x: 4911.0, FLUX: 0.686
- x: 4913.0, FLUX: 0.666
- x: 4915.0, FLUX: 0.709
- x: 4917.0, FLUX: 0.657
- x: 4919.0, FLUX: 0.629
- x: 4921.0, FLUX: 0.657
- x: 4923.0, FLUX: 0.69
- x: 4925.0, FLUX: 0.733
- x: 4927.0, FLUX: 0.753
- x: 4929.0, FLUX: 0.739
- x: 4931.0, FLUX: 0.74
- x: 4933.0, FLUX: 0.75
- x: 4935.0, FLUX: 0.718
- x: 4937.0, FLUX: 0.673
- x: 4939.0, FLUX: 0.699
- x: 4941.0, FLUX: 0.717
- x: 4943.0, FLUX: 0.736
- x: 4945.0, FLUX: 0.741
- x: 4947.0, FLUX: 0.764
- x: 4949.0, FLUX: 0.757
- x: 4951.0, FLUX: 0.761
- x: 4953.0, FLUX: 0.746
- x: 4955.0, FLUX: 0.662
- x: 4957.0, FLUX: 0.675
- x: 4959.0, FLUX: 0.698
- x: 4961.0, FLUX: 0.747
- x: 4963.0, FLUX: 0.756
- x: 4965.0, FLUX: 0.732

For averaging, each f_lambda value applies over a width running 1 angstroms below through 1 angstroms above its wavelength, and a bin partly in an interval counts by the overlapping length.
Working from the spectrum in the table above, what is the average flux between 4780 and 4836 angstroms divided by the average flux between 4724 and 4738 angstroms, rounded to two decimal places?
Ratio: 1.04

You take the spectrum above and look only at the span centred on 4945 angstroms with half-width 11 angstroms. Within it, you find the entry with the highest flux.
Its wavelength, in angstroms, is 4947.0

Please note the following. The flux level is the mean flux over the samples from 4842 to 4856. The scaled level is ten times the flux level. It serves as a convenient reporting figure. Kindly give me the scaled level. 7.04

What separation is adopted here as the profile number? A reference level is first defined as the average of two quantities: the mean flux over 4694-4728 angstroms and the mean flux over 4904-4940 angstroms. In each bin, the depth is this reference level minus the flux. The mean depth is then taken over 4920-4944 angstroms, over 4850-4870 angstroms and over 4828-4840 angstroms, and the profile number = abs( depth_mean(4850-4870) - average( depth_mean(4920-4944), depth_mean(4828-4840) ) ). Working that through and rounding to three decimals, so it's 0.117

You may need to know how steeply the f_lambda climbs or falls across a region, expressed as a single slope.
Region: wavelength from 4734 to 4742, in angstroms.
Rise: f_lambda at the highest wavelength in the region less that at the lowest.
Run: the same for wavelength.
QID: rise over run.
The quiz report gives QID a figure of -0.013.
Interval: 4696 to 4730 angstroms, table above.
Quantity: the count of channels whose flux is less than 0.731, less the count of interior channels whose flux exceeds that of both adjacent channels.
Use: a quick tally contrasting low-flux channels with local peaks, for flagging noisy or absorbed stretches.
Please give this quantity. 5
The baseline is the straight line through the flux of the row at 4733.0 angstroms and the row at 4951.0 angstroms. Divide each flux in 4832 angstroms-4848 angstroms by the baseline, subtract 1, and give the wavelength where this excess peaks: 4837.0 angstroms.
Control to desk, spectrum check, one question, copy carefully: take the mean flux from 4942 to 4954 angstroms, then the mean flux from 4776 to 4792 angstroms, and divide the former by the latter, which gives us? 1.07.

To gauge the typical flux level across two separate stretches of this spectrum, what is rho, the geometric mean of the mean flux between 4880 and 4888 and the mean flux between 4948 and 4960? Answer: 0.714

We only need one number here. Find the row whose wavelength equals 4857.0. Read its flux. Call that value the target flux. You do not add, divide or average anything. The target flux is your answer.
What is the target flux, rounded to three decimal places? 0.618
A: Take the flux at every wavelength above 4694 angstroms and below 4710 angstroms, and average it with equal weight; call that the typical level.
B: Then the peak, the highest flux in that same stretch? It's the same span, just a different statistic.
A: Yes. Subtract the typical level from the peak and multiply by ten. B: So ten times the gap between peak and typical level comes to 0.27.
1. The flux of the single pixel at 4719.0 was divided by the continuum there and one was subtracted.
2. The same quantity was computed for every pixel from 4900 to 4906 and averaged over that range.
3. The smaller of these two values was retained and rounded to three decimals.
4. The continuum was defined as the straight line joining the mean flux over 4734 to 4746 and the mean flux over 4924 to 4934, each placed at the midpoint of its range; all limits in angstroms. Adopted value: -0.005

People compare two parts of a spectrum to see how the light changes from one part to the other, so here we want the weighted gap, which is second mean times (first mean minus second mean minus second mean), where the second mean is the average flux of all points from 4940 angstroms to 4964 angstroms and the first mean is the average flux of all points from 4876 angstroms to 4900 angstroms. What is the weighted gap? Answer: -0.552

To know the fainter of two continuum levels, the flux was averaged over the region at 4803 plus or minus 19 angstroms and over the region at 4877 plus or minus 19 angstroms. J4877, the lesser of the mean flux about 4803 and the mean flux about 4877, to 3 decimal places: 0.666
